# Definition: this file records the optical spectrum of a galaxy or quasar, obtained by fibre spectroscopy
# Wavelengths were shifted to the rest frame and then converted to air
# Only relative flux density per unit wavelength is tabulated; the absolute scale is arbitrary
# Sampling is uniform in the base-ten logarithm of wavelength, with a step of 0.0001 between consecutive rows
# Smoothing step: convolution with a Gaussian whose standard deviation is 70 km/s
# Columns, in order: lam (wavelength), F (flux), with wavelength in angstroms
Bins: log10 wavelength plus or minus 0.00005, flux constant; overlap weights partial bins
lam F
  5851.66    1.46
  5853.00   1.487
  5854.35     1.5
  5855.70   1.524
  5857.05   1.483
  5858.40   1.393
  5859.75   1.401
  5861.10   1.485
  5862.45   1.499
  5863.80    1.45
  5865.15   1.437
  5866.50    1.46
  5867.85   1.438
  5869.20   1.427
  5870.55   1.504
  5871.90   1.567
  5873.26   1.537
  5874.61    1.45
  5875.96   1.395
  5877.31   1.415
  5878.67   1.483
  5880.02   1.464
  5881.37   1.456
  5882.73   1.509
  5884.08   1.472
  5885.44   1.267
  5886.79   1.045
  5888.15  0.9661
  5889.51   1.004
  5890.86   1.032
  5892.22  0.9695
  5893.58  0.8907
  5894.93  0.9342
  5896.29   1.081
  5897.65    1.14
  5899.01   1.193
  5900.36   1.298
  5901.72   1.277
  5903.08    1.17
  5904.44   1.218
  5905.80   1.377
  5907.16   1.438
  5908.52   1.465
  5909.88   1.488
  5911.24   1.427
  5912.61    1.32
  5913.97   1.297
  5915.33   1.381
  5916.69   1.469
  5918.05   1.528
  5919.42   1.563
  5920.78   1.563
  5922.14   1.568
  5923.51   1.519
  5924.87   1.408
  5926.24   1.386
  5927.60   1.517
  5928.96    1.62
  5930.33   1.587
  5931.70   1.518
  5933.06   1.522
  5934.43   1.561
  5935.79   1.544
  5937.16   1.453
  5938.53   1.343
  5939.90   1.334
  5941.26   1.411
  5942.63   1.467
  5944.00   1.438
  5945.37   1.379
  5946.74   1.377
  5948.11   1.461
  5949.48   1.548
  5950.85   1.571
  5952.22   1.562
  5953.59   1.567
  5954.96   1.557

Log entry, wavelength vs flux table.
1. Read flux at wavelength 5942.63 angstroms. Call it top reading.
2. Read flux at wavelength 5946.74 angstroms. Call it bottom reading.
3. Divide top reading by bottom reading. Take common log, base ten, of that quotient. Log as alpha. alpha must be 0.027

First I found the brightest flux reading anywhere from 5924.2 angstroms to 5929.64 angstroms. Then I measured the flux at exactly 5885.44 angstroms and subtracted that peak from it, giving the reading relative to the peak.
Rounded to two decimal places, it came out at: -0.35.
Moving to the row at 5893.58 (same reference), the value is -0.73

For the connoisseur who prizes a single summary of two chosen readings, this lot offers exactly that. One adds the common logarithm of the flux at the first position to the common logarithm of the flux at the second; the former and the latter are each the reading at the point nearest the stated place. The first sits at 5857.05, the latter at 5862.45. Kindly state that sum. 0.347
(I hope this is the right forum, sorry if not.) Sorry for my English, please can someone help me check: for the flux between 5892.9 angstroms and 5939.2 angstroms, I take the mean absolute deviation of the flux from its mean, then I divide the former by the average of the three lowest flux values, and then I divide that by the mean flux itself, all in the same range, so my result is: 0.11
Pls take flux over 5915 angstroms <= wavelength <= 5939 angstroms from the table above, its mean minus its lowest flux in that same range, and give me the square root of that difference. 0.40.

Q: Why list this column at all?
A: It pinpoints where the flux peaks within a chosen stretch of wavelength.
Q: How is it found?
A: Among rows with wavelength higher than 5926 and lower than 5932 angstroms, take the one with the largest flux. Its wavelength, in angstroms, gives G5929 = 5928.96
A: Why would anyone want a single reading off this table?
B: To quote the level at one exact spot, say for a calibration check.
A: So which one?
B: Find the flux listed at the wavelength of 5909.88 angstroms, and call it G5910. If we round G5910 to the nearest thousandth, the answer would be 1.488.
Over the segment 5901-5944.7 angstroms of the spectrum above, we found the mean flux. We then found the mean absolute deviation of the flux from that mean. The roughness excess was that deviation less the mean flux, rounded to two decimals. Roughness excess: -1.35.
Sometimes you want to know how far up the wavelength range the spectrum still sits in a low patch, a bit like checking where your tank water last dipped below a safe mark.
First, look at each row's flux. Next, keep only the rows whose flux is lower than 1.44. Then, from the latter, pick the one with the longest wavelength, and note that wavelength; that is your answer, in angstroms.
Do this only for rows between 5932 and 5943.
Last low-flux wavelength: 5941.26 angstroms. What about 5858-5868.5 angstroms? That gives 5867.85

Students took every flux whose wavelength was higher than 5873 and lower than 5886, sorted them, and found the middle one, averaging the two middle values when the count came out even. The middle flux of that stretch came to 1.46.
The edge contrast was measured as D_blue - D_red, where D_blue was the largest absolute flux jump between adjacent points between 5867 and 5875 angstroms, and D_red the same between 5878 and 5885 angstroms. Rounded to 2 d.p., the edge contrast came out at 0.03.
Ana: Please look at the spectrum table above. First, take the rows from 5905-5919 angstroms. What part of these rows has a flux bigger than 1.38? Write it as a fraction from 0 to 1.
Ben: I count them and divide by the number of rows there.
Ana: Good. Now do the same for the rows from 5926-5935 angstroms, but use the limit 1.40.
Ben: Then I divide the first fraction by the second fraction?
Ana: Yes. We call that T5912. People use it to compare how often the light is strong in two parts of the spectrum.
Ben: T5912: 0.82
